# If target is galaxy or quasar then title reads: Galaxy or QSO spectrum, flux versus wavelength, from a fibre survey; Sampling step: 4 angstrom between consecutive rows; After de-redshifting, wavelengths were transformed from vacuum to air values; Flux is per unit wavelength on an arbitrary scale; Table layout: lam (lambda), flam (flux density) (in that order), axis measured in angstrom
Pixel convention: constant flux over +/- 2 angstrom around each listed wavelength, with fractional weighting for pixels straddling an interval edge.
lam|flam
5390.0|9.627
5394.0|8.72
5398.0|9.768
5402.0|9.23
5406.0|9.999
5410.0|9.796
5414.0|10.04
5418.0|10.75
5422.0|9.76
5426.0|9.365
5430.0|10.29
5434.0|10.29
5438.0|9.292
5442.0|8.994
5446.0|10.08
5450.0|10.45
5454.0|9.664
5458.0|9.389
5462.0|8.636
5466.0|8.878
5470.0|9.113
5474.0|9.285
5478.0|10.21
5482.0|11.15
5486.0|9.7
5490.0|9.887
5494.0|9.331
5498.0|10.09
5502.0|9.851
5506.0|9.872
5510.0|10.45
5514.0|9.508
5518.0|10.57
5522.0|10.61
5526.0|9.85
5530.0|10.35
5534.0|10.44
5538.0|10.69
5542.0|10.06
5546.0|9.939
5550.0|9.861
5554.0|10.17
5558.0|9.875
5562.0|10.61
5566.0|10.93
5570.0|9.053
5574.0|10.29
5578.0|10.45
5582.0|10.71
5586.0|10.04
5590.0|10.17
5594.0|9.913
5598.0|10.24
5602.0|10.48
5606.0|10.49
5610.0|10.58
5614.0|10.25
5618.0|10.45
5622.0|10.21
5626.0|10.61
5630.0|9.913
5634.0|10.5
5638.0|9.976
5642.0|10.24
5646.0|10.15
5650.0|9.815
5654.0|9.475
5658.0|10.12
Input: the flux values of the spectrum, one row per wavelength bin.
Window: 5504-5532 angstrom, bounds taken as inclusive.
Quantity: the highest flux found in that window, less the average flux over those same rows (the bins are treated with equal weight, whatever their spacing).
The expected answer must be 0.44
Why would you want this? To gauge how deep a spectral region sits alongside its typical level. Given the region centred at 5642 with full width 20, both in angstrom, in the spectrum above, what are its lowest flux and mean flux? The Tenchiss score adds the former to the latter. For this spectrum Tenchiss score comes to 20.0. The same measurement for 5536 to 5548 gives 20.2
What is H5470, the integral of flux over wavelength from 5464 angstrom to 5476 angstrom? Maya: 109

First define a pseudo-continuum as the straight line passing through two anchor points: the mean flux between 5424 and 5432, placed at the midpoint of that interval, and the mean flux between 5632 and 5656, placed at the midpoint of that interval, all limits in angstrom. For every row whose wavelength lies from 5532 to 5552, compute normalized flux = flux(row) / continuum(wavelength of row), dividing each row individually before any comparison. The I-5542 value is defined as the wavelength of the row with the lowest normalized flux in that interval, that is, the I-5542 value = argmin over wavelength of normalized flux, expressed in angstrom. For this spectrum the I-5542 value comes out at 5550.0 angstrom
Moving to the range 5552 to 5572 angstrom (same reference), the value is 5570.0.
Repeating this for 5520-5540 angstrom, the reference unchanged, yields 5526.0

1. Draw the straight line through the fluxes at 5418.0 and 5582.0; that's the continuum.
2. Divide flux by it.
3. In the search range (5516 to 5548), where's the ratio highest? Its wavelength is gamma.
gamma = 5538.0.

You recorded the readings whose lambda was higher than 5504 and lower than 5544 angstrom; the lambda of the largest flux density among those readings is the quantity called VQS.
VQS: 5538.0 angstrom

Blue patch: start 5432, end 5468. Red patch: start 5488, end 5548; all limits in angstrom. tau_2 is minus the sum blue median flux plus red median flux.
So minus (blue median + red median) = -19.4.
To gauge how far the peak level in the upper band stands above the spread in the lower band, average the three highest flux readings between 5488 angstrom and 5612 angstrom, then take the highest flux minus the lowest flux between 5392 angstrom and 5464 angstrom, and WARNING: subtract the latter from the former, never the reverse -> 8.7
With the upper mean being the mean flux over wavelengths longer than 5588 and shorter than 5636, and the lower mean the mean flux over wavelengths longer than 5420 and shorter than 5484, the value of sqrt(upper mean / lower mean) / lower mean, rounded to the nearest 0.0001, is 0.1067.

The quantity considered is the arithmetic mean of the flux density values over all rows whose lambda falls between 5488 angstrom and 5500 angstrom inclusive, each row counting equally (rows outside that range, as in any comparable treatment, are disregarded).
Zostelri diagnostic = 9.8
